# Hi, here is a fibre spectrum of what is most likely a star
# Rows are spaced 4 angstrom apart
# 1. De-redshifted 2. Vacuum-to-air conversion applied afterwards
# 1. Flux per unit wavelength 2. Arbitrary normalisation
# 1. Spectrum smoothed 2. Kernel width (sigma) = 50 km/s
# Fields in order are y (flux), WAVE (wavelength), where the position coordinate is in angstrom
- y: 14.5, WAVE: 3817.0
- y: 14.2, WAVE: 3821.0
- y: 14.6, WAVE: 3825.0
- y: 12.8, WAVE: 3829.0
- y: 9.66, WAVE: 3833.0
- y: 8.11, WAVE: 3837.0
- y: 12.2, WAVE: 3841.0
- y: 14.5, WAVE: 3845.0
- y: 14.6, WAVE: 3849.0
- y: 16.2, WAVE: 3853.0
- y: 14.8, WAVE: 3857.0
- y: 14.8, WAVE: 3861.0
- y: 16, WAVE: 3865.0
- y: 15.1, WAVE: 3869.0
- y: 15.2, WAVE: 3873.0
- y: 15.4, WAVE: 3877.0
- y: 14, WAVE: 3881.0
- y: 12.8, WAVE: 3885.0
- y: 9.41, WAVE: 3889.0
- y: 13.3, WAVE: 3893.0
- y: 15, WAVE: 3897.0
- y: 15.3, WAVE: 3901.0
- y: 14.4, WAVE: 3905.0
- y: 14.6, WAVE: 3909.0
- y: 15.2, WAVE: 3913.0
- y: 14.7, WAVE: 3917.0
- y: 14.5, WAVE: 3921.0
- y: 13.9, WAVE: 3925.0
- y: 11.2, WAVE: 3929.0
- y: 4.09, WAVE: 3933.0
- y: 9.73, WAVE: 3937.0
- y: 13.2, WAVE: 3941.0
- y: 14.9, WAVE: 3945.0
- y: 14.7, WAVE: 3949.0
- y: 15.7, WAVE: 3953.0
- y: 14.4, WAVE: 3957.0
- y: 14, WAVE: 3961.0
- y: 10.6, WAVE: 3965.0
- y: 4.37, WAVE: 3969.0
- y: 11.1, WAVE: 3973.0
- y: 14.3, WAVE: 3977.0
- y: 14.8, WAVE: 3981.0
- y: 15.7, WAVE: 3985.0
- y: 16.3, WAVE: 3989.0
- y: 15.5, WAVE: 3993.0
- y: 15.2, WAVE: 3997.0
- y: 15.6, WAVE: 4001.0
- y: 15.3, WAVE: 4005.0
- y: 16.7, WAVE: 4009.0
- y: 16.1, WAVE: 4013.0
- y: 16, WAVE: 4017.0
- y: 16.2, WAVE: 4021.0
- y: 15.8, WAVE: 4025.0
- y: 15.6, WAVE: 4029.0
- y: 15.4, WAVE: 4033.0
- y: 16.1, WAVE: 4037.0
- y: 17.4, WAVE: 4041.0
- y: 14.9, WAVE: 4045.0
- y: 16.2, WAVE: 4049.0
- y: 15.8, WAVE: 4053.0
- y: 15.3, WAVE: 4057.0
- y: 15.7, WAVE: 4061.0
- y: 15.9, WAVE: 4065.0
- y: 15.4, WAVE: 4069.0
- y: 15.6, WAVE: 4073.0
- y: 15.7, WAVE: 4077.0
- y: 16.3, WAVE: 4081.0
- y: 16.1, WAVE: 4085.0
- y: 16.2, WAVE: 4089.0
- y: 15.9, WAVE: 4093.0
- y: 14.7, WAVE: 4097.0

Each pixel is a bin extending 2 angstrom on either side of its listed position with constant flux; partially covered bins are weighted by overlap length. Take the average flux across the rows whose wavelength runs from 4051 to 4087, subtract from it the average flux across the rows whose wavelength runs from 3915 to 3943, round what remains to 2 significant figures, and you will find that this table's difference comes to 4.1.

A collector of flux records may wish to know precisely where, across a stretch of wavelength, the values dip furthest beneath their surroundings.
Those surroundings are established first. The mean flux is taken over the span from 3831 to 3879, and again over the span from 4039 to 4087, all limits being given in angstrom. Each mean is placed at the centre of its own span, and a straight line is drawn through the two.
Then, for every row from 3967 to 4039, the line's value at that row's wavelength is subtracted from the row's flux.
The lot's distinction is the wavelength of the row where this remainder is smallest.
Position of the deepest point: 3969.0 angstrom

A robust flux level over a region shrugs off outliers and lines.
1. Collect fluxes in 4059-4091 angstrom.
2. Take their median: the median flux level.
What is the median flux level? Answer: 15.8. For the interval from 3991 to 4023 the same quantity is 15.8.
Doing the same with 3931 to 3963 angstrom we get 14.2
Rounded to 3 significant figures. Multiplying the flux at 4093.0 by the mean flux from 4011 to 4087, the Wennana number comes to 252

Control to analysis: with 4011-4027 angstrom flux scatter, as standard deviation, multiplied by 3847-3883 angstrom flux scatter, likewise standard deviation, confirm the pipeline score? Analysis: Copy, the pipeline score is 0.1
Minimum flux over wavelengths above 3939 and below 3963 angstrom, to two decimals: 13.20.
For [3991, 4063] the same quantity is 14.90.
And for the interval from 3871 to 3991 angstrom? 4.09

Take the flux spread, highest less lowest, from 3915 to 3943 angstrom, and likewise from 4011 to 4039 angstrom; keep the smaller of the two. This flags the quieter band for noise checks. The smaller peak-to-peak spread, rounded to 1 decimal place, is 0.8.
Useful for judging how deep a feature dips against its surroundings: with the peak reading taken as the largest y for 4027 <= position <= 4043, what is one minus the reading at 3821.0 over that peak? 0.184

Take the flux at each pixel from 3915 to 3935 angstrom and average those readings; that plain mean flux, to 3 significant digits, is 11.7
